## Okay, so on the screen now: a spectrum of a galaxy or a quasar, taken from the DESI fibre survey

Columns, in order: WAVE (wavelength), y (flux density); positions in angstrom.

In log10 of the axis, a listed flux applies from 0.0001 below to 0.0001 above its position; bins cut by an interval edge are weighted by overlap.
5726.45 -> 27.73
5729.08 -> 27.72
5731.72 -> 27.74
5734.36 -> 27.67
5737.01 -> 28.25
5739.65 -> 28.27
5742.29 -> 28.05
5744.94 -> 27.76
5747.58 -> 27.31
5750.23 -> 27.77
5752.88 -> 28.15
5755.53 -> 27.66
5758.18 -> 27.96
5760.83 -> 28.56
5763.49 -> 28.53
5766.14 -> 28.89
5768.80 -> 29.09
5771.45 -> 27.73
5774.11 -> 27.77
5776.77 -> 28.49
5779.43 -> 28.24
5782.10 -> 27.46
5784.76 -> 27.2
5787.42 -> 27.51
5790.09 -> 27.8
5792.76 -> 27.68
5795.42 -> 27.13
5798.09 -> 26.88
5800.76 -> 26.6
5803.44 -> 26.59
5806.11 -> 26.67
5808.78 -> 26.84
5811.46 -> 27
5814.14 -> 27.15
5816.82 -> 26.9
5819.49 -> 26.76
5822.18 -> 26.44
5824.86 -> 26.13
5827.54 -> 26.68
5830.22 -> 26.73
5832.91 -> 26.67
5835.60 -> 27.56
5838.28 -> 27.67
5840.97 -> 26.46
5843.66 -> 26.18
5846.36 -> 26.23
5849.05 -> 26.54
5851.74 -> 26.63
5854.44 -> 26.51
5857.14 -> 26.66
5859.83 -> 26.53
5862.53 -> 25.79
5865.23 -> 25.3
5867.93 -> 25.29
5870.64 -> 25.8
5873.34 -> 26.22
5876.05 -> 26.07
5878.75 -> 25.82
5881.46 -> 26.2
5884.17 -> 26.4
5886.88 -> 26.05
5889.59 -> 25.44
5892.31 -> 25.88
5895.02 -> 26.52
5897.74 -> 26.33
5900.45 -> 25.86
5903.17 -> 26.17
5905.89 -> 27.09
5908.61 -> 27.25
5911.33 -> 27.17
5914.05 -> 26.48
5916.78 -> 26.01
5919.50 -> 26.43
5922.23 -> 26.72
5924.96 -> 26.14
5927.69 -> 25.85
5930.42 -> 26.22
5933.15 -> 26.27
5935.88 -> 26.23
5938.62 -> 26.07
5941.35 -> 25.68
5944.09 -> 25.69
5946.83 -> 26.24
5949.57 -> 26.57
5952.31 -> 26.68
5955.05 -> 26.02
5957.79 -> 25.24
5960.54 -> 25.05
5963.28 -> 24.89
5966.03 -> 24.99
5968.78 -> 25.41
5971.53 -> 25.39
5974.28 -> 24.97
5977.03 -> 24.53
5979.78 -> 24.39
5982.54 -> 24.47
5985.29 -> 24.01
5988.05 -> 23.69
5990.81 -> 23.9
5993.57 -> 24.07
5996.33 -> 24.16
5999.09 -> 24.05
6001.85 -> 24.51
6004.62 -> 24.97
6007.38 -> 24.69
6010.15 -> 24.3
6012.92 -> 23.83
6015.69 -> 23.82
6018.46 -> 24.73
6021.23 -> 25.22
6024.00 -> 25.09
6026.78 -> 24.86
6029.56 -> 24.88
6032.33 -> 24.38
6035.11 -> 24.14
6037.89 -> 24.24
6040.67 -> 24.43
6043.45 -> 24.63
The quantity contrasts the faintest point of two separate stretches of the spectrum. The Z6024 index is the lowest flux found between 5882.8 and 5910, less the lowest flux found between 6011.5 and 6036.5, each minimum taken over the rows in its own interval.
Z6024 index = 1.6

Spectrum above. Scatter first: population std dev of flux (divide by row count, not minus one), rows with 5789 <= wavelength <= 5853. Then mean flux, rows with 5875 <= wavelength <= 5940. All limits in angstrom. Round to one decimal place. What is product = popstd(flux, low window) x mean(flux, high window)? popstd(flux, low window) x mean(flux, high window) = 12.0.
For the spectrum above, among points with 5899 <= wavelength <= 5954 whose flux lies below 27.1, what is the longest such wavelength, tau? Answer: 5952.31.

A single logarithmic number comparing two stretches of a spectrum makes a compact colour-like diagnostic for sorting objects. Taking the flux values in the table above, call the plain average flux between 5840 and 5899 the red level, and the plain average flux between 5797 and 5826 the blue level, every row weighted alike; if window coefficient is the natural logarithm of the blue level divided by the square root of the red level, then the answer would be 1.65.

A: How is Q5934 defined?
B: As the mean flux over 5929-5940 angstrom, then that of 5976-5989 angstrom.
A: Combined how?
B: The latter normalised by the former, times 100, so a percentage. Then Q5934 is 92.4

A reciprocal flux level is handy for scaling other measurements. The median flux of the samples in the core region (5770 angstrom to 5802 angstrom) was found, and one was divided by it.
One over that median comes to 0.0362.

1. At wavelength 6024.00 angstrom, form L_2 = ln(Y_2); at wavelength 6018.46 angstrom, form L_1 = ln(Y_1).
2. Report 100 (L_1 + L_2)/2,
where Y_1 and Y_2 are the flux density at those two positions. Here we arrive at 322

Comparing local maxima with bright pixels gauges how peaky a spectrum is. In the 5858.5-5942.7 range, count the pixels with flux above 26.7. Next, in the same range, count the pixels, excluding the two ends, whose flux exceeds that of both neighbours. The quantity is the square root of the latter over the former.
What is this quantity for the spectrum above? 1.2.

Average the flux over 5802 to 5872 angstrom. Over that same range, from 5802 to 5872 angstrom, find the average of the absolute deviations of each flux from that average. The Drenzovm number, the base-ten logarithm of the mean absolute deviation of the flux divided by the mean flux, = -1.83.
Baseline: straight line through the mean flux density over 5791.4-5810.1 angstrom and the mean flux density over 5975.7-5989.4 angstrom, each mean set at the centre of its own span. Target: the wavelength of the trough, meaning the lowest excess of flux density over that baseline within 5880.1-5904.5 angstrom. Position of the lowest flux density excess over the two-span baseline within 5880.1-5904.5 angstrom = 5889.59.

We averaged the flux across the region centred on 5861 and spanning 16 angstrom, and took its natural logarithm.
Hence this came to 3.259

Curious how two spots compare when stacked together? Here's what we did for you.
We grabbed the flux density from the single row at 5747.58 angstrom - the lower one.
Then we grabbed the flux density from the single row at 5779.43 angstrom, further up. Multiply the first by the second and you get 771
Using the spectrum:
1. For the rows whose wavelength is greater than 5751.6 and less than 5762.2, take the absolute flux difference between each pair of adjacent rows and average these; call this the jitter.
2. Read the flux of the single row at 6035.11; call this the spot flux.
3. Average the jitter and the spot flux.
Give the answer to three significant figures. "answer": 12.3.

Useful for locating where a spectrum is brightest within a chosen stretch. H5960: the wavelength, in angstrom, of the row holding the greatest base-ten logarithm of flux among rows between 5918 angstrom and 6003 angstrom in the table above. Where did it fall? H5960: 5922.23 angstrom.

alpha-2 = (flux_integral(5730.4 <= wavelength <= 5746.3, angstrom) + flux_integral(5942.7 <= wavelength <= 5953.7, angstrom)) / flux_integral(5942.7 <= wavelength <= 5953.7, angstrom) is 2.5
